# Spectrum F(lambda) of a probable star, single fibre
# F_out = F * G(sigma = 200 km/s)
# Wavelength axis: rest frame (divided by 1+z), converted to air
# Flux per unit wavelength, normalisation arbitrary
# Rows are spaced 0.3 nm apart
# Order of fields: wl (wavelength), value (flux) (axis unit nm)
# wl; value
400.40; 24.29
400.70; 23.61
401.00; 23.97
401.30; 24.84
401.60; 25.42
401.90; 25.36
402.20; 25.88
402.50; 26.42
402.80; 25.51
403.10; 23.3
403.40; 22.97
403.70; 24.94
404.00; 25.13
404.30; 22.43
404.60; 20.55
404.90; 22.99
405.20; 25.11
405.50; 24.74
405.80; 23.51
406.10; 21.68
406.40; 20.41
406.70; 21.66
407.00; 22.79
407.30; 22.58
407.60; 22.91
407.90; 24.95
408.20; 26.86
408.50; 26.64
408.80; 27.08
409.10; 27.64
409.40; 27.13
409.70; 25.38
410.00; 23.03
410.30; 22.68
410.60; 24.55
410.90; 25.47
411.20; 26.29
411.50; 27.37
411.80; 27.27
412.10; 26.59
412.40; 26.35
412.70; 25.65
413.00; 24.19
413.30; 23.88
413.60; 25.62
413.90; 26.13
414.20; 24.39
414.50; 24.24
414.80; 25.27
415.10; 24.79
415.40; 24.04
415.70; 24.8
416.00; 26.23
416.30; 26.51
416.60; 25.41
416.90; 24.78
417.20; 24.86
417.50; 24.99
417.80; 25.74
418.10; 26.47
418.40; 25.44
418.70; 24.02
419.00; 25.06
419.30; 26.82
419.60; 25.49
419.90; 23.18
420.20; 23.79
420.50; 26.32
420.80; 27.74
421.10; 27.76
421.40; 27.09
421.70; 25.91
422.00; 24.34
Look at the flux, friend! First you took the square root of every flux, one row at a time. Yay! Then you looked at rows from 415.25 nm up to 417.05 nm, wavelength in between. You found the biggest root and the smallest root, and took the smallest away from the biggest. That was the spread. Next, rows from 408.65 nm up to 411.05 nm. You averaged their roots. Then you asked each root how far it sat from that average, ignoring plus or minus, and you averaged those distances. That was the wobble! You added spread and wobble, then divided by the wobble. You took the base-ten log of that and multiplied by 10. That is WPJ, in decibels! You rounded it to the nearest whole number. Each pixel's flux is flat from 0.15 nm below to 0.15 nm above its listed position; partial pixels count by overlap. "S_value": 4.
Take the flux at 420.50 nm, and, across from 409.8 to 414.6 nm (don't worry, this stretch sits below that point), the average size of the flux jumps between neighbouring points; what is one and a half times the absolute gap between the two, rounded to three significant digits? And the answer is 38.2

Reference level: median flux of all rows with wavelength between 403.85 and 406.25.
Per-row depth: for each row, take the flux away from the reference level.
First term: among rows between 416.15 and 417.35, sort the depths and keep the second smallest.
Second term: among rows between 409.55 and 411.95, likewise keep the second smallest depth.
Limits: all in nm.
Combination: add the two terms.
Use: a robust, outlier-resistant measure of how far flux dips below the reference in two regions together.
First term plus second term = -6.2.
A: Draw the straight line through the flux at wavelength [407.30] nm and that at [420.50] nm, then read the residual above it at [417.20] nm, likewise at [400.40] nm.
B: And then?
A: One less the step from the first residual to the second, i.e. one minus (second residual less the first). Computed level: -3.2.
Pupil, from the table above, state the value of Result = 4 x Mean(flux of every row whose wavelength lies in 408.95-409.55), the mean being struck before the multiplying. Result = 110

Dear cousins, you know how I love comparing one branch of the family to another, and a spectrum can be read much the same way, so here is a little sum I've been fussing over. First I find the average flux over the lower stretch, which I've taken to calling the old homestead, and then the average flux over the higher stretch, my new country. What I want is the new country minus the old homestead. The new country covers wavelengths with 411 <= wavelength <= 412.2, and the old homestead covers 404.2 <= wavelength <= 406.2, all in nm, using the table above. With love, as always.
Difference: 4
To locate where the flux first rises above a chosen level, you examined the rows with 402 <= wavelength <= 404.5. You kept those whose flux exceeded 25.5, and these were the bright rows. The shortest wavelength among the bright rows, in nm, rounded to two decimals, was 402.20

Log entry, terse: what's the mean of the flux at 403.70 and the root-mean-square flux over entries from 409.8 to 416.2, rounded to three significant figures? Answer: 25.1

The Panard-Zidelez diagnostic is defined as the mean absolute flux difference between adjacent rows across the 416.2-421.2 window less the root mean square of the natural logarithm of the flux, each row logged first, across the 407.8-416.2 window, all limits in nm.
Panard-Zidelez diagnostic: -2.18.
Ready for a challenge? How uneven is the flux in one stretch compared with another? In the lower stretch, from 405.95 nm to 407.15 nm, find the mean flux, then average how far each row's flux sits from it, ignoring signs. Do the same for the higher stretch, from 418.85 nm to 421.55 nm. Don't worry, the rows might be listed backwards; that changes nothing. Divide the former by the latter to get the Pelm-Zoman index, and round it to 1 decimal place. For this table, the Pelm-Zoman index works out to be 0.4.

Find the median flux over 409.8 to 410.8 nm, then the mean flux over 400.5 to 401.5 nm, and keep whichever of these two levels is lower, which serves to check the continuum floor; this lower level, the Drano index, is 23.0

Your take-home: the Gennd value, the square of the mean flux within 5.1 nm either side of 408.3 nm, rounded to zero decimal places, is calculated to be 601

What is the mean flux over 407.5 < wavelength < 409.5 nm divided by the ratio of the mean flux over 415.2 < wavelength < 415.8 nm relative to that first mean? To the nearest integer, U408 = 28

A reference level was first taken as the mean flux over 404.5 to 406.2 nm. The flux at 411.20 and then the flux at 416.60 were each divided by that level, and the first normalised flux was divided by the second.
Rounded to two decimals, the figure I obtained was 1.03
